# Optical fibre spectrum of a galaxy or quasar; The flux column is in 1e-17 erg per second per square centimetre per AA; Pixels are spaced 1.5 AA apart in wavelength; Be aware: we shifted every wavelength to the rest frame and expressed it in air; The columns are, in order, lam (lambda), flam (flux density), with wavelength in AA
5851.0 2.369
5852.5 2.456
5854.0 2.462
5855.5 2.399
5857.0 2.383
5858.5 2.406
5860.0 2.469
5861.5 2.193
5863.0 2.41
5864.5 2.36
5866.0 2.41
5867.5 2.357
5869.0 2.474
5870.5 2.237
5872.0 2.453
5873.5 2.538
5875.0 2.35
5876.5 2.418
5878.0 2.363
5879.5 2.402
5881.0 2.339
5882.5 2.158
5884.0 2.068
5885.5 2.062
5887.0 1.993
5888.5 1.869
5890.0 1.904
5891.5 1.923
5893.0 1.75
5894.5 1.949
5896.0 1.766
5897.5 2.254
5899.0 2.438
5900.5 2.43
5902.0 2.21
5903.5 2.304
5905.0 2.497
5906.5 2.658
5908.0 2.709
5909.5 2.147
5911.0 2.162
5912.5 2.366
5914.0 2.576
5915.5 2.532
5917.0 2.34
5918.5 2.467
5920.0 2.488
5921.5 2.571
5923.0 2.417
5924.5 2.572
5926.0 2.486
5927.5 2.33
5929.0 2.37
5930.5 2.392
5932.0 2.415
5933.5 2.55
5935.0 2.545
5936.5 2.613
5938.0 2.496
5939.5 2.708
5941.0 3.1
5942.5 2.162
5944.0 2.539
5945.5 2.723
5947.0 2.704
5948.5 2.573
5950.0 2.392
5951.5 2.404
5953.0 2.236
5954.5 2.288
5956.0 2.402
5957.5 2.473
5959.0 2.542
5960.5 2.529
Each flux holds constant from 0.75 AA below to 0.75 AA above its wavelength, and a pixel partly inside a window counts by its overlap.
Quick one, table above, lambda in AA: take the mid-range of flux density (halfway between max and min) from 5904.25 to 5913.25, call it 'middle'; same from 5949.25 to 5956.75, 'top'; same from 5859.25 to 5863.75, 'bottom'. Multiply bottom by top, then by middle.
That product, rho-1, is 13.1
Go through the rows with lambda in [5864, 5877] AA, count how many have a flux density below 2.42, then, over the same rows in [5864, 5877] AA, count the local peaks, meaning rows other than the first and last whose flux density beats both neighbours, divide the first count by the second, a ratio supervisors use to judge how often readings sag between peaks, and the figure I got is 2.0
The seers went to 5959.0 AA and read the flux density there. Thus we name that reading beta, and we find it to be 2.542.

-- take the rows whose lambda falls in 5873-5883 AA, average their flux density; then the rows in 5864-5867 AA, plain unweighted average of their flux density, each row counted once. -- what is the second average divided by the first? 1.01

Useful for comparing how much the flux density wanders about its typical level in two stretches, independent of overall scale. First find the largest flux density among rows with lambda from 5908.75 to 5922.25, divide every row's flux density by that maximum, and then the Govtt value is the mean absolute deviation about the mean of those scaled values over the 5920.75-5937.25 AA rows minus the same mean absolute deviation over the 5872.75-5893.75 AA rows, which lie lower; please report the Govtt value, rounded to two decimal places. -0.05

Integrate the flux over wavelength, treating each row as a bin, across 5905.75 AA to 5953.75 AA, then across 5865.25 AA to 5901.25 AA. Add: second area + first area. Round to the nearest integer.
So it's 199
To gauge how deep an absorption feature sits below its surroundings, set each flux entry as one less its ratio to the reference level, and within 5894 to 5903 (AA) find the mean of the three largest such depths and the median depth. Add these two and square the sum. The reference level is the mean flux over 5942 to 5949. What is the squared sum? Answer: 0.12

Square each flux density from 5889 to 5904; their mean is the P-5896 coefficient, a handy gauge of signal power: 4.4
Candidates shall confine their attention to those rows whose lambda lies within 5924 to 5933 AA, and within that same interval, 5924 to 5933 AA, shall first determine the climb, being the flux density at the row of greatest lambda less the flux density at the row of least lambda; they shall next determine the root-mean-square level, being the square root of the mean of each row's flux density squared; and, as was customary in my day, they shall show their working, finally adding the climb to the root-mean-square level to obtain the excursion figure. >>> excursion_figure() 2.3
